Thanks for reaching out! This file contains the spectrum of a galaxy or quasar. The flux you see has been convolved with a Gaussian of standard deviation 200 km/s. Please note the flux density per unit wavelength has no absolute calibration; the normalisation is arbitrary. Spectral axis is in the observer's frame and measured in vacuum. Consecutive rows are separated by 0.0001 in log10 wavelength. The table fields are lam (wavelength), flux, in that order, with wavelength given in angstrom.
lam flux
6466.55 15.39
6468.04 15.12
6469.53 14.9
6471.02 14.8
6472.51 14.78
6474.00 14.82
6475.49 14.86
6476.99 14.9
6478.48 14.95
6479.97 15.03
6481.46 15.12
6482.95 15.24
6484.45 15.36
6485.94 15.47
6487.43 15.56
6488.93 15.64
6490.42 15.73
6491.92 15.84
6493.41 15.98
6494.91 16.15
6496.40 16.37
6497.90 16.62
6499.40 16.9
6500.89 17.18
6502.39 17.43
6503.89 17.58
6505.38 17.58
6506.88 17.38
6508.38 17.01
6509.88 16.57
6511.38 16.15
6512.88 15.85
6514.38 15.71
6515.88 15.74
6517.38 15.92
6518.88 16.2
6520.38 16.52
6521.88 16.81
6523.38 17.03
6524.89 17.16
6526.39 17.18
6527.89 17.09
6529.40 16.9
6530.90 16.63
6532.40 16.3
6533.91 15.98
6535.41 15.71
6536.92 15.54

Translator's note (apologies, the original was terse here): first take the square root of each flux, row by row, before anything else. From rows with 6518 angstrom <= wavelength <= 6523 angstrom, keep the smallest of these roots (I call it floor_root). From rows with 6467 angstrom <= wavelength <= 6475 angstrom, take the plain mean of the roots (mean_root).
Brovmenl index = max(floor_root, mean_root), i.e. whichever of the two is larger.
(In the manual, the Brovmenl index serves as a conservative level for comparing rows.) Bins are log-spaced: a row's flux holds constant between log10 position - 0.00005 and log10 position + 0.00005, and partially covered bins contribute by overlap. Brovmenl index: 4.02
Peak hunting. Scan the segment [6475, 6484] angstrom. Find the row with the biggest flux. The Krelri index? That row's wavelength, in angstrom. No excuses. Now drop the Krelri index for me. 6482.95 angstrom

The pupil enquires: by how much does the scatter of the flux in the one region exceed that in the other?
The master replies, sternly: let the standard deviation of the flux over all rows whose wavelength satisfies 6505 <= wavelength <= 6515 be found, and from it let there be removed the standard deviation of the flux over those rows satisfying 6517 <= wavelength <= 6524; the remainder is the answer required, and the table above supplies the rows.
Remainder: 0.29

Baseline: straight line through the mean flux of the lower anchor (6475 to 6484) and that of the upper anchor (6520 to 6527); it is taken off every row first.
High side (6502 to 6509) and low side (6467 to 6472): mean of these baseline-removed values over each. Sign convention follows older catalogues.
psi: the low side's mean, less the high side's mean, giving -0.9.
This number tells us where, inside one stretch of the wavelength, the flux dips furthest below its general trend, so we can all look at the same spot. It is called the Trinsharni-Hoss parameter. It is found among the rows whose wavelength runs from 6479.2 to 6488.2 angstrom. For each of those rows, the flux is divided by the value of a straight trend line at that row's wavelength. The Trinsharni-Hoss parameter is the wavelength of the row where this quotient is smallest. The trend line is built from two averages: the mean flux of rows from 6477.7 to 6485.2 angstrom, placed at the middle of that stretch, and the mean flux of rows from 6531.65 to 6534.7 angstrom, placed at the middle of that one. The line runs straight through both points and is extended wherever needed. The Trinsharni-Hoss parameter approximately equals 6479.97 angstrom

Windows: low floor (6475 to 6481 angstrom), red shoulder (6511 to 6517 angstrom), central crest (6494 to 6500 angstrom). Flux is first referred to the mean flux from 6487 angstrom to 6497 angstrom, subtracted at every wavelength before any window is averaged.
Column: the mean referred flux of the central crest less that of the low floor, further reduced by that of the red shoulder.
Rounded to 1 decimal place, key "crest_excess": 1.6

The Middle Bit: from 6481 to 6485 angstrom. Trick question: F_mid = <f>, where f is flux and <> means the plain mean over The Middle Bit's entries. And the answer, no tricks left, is 15.2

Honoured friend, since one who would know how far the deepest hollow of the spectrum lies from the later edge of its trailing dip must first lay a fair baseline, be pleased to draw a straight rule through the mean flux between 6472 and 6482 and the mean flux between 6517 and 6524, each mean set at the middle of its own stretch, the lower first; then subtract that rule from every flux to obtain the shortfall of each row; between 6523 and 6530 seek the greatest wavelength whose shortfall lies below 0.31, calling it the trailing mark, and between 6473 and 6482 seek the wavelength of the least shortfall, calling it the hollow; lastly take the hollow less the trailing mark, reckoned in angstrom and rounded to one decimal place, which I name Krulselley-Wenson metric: -50.9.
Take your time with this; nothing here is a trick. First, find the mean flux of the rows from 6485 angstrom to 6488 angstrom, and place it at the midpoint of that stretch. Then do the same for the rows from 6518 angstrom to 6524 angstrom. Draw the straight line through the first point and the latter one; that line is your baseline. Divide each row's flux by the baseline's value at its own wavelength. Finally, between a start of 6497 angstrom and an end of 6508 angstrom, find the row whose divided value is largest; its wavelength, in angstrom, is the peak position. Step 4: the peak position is 6503.89 angstrom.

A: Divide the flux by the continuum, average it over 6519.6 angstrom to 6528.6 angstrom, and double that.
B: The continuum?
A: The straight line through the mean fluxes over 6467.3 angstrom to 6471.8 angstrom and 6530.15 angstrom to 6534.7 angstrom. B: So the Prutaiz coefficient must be 2.10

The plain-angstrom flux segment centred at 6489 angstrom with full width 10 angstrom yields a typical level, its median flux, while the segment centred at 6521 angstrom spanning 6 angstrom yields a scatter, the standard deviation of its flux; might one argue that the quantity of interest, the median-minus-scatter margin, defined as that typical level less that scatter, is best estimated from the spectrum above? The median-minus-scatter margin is 15.3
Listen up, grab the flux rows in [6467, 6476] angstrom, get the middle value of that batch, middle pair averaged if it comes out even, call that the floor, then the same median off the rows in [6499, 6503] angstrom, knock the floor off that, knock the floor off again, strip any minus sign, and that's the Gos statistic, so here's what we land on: 12.5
